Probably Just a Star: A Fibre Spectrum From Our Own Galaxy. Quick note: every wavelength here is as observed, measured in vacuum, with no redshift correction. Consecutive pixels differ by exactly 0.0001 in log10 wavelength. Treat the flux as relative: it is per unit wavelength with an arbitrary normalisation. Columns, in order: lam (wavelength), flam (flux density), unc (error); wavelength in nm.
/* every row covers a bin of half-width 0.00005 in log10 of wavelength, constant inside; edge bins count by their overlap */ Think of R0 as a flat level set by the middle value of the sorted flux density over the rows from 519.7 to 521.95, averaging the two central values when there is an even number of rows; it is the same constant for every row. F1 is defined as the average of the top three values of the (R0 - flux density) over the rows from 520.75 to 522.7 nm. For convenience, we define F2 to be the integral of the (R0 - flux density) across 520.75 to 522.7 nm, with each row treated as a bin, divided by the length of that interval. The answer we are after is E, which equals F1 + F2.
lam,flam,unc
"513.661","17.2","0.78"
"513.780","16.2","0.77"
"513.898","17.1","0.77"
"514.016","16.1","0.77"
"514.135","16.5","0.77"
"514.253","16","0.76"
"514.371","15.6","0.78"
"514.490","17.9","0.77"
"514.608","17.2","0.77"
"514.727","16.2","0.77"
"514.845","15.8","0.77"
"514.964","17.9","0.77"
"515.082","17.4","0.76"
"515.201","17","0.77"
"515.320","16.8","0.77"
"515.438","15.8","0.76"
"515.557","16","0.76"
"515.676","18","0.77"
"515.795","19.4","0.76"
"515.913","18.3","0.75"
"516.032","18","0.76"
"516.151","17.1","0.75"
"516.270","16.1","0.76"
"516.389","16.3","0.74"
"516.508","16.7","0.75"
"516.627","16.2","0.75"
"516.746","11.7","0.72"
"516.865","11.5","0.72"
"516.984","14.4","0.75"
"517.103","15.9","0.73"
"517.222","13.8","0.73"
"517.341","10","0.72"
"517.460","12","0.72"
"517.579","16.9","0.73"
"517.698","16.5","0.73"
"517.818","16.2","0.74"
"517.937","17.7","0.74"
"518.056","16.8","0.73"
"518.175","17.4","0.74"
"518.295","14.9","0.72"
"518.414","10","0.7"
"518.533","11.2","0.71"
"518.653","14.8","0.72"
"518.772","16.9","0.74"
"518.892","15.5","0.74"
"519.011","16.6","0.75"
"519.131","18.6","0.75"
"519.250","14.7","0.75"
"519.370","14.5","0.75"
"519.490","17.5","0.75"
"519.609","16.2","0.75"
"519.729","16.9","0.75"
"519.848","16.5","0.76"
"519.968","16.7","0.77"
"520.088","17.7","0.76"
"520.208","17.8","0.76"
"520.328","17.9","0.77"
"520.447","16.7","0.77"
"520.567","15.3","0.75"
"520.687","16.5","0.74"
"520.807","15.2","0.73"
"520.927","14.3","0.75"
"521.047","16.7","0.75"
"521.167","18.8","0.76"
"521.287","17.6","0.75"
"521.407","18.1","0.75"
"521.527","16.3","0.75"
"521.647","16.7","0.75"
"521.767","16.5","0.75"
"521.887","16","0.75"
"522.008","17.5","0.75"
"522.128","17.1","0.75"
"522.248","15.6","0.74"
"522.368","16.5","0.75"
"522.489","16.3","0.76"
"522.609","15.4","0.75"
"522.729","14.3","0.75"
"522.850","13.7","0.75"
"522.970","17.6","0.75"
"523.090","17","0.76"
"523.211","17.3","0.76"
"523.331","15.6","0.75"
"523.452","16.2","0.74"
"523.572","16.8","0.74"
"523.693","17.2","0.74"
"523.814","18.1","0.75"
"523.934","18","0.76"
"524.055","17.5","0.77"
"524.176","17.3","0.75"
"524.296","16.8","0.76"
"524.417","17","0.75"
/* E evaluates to 1.9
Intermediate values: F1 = 1.7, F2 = 0.20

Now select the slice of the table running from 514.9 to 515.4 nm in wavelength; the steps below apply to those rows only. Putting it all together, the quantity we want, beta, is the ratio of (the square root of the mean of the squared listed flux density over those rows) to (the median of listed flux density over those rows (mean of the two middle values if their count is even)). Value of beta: 1.00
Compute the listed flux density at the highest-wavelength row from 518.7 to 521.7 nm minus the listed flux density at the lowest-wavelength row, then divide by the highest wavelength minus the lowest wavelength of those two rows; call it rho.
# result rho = -0.1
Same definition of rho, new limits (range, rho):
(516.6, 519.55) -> 0.5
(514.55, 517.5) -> -1.8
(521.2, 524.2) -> -0.1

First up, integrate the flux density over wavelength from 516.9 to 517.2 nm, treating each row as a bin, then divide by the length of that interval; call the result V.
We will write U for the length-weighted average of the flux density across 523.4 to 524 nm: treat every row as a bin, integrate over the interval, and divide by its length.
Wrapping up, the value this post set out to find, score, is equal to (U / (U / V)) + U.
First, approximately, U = 17.3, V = 14.7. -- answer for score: 32.0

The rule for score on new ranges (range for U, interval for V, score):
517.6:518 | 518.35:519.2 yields 31.6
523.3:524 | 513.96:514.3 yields 33.2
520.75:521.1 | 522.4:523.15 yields 31.1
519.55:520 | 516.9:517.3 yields 30.9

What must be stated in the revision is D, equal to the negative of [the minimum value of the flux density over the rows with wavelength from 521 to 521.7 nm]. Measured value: -16.3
